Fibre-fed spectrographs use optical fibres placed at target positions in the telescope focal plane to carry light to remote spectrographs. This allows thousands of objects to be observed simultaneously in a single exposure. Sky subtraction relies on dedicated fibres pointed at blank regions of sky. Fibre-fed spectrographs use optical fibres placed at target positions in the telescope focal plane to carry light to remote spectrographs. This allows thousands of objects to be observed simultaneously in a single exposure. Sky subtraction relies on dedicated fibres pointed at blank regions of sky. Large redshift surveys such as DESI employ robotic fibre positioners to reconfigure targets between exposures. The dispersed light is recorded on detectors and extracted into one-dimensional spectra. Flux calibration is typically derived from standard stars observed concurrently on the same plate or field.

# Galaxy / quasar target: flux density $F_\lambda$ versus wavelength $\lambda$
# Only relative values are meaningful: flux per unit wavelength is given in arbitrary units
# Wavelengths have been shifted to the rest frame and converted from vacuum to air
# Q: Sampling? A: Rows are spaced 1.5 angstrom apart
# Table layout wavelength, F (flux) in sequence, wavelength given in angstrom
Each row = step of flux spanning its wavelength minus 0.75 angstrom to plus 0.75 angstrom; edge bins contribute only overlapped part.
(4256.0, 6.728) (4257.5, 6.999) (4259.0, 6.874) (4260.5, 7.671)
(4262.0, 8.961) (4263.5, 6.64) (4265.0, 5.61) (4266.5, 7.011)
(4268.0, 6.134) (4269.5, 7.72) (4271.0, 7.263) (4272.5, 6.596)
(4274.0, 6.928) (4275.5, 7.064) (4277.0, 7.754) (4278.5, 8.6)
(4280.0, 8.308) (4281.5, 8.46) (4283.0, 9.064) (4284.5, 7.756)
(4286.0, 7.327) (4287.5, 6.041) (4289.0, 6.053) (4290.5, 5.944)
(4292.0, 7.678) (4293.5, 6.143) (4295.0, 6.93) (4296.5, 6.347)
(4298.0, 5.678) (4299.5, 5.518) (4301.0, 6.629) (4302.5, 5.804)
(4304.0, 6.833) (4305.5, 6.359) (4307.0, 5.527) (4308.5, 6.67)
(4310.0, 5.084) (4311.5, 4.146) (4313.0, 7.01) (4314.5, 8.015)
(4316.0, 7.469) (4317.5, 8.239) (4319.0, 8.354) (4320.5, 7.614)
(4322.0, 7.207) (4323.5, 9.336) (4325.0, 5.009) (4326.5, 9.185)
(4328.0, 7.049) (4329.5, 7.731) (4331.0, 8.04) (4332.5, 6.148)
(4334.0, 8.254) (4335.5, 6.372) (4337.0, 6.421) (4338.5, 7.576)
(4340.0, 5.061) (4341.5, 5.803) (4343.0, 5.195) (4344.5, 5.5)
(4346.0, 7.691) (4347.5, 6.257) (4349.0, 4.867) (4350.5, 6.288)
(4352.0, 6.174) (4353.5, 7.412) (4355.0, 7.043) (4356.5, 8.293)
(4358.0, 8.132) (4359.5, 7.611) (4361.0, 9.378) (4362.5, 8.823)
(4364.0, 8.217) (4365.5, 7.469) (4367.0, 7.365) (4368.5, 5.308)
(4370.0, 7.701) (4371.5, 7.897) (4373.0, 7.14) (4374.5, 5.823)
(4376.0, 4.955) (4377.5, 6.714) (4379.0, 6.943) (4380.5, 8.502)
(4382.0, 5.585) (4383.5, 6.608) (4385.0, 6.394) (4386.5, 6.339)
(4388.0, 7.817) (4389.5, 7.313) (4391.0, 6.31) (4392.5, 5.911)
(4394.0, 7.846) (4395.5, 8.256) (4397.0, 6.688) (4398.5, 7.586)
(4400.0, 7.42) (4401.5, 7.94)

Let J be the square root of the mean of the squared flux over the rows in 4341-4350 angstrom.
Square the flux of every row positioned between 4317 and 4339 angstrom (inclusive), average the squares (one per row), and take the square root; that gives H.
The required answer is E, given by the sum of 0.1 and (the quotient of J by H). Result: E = 0.89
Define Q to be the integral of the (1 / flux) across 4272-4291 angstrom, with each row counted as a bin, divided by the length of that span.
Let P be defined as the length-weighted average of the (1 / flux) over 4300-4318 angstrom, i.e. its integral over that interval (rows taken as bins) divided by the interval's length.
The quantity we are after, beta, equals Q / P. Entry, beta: 0.86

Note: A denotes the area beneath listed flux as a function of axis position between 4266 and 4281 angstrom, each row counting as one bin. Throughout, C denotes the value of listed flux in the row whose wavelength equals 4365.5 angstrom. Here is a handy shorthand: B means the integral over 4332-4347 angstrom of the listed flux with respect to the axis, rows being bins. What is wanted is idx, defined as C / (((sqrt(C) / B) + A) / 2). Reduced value 0.14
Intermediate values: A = 110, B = 96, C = 7.469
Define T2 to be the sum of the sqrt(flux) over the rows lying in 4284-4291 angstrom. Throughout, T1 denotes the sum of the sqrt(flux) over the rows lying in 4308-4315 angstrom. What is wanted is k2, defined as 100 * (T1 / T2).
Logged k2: 96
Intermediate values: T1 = 12.4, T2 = 12.8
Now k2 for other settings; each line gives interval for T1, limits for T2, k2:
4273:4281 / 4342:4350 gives 115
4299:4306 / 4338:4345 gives 104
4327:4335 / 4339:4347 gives 113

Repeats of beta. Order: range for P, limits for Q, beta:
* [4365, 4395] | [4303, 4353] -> 1.03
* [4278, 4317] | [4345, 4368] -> 0.91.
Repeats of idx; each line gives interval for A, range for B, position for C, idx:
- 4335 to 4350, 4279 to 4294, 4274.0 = 0.15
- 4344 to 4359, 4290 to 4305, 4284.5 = 0.15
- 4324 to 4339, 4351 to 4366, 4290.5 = 0.11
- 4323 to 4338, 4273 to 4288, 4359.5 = 0.14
